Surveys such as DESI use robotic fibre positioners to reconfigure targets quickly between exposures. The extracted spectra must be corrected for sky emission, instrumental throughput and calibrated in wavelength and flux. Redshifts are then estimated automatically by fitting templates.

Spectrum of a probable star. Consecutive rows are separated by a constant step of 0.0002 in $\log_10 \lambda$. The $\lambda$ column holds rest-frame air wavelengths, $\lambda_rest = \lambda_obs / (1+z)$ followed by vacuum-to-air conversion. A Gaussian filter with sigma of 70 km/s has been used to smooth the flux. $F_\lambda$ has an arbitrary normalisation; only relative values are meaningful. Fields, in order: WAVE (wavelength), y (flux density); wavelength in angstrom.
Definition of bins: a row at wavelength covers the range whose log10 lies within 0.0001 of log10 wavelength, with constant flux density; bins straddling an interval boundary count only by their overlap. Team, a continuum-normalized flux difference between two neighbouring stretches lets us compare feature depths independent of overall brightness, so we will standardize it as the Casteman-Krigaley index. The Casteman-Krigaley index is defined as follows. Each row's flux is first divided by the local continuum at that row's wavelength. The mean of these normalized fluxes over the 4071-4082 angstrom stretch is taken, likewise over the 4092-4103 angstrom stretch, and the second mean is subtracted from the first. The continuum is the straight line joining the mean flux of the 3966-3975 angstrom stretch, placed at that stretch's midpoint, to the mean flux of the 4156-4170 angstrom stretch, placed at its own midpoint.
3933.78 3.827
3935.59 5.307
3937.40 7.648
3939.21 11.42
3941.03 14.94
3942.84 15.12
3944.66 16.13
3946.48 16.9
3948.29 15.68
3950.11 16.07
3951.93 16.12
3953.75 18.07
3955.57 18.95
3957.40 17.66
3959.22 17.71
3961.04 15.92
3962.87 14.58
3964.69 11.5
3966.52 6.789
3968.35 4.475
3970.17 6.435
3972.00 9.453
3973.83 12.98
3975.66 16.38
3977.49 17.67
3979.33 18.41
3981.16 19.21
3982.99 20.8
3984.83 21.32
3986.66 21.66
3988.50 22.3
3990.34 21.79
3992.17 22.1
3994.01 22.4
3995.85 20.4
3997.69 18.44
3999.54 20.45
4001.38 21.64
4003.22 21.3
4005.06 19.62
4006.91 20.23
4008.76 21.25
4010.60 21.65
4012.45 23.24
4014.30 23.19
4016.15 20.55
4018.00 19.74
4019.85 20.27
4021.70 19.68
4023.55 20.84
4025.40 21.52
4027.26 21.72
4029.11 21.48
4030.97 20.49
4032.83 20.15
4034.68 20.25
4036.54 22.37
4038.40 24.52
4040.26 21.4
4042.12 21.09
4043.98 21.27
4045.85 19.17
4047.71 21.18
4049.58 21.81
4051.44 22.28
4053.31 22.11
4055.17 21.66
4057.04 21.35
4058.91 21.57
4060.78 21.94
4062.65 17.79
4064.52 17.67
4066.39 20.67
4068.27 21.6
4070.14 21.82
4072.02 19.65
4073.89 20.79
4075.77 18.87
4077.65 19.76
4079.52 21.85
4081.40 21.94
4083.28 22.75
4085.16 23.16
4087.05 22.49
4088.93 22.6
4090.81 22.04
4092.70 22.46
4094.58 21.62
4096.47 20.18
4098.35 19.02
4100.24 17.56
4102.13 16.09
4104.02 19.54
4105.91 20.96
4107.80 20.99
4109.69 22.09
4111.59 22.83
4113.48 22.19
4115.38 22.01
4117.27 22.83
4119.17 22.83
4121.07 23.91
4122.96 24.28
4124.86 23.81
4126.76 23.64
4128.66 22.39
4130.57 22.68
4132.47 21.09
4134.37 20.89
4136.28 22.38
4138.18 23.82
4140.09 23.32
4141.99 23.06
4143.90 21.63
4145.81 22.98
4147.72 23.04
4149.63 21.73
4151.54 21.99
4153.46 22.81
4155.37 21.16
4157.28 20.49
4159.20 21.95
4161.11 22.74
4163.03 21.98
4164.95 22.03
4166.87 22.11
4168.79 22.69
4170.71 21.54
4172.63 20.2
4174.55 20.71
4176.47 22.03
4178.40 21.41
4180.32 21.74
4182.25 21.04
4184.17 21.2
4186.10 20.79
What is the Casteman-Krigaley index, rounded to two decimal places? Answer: 0.17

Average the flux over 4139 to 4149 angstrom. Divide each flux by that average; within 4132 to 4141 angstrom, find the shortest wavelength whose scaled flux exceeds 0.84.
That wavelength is 4132.47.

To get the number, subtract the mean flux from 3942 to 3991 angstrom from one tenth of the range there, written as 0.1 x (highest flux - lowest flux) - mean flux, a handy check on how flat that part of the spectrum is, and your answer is -14.1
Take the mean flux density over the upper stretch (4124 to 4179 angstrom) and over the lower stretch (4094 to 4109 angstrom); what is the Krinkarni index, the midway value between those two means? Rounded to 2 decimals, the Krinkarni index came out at 20.82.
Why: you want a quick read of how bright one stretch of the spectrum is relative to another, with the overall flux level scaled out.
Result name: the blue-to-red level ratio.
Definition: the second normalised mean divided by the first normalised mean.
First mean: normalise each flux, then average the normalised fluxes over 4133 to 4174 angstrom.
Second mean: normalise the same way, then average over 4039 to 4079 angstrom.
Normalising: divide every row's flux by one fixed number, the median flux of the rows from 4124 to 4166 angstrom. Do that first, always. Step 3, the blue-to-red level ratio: 0.94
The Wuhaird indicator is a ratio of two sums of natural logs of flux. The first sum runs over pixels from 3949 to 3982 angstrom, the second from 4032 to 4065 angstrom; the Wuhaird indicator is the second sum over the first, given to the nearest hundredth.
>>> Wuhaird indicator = 1.18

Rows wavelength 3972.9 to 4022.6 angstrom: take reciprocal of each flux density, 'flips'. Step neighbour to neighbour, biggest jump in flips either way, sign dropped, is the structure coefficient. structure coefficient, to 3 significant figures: 0.0160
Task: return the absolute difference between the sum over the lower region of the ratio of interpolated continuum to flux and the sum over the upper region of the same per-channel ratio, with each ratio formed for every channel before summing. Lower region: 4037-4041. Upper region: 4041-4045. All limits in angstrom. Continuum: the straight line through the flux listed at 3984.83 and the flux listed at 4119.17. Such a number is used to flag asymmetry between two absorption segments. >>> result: 0.16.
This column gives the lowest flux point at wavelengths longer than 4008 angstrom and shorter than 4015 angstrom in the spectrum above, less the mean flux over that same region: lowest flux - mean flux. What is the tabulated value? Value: -1.1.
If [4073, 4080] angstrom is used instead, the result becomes -1.4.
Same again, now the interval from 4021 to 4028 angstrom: -1.3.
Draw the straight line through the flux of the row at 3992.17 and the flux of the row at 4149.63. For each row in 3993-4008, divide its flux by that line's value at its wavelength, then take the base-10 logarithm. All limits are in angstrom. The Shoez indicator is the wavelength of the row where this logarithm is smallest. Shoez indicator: 3997.69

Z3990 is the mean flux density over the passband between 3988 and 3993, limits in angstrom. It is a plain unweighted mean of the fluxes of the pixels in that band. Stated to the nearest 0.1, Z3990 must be 22.1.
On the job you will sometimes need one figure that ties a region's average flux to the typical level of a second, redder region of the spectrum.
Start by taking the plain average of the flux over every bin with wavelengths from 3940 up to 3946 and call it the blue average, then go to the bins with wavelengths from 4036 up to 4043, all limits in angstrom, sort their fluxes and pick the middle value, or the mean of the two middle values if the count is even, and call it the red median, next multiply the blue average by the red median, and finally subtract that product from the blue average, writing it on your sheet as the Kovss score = -322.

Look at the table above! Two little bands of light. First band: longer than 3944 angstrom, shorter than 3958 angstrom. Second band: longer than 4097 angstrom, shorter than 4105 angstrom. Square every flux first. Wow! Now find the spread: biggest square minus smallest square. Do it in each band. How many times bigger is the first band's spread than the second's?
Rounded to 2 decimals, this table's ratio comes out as 0.92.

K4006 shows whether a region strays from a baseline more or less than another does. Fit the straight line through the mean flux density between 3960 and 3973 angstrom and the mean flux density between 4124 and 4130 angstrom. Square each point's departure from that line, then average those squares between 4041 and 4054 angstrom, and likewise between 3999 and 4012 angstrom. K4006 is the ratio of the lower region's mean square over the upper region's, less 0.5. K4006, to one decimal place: 2.3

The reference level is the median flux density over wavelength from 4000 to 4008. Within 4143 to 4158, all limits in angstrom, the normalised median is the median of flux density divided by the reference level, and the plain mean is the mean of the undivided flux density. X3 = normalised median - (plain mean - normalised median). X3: -19.9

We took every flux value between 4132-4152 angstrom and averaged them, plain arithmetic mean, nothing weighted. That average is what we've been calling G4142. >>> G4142 22.4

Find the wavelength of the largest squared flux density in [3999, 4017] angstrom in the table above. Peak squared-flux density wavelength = 4012.45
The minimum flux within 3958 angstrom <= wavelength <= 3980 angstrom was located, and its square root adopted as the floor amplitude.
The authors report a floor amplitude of 2.1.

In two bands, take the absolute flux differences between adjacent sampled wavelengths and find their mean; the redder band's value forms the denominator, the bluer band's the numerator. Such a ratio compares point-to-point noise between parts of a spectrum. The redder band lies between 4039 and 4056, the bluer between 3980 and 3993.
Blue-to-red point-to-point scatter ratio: 0.82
